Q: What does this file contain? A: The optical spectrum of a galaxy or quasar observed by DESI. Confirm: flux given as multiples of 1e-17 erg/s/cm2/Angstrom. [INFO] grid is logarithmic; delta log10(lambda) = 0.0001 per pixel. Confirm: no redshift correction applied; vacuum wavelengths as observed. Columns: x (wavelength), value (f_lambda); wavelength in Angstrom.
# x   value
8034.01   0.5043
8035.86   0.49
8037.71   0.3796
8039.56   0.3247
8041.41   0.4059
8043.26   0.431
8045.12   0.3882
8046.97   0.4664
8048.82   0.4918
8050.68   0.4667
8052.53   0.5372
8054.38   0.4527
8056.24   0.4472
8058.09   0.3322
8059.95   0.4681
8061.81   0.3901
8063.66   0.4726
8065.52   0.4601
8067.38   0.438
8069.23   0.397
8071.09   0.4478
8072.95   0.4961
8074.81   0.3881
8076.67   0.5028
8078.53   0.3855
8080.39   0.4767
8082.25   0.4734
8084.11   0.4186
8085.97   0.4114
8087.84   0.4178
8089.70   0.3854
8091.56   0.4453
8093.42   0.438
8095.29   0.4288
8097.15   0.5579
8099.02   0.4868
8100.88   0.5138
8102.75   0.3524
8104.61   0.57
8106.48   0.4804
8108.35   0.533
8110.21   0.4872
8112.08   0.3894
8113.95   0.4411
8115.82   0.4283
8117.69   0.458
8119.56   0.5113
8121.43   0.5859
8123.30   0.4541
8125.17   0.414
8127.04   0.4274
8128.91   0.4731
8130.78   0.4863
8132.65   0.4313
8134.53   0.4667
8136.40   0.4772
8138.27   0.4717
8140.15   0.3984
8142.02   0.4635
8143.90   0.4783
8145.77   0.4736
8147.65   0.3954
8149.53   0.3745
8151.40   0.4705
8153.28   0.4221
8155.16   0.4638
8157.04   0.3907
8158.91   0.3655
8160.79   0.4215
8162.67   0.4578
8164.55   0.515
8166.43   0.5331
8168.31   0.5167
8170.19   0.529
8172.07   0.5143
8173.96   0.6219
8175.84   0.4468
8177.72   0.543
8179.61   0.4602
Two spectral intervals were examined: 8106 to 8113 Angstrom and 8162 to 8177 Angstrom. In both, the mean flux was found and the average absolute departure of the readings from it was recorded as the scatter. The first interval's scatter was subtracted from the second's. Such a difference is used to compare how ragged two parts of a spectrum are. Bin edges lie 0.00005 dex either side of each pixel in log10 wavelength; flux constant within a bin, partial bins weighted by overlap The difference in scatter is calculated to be -0.008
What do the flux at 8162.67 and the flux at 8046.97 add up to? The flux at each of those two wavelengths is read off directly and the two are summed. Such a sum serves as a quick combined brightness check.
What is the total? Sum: 0.92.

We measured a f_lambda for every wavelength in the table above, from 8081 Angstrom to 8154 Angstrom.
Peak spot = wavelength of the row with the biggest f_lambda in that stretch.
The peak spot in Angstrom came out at 8121.43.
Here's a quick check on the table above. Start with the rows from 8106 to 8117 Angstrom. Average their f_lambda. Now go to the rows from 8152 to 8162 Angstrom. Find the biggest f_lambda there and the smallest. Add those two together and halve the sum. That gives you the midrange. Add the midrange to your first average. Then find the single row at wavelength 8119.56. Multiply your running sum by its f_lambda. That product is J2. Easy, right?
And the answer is 0.45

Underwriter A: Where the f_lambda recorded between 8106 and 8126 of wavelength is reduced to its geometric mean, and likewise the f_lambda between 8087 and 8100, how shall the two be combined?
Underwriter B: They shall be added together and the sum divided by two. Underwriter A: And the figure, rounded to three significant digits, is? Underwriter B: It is 0.458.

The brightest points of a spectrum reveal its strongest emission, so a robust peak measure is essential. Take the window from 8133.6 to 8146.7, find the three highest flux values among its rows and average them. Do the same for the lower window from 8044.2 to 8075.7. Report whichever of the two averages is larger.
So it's 0.51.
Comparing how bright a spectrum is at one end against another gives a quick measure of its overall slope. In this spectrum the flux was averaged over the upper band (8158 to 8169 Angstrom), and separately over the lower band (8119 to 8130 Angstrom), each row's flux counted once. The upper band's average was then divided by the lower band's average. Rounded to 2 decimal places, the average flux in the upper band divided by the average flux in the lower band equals 0.98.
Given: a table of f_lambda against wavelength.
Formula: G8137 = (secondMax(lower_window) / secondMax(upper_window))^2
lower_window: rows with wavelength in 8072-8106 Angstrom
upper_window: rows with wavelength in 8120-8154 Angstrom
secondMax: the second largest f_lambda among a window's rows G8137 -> 1.32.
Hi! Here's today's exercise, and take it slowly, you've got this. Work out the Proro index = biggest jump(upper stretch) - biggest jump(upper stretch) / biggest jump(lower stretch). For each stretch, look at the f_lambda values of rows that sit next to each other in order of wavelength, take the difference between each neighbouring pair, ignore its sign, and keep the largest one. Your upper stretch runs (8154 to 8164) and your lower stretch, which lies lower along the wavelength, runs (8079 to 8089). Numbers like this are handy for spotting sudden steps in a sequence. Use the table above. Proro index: -1.3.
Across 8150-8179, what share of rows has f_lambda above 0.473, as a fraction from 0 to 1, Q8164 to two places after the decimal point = 0.47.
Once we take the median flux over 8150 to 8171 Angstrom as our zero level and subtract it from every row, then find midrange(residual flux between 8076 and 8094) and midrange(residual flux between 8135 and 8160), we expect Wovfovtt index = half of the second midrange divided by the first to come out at 1.1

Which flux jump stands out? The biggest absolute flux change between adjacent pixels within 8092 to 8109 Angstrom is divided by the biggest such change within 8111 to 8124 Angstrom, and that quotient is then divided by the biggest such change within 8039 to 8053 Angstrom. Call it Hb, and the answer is 20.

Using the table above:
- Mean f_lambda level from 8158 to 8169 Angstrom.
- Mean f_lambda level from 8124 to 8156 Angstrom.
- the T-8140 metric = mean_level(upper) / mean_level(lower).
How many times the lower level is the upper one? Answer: 1.05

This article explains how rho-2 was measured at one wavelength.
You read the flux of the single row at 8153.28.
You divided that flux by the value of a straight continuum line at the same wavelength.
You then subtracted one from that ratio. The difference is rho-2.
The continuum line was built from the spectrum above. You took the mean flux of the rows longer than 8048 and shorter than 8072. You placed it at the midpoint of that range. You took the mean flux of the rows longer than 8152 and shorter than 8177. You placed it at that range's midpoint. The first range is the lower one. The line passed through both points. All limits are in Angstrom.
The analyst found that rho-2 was -0.11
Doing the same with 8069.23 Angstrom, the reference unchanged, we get -0.12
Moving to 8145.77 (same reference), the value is 0.00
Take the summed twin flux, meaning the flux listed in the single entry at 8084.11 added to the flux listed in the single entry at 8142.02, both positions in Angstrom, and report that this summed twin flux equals 0.882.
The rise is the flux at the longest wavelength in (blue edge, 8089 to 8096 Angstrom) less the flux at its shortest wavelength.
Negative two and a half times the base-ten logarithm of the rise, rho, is 3.4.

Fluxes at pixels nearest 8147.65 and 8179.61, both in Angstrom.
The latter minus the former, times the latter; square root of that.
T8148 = 0.173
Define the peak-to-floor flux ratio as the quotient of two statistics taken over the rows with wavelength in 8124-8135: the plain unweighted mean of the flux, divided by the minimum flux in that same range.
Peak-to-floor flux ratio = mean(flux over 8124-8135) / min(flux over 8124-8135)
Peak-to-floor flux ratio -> 1.09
